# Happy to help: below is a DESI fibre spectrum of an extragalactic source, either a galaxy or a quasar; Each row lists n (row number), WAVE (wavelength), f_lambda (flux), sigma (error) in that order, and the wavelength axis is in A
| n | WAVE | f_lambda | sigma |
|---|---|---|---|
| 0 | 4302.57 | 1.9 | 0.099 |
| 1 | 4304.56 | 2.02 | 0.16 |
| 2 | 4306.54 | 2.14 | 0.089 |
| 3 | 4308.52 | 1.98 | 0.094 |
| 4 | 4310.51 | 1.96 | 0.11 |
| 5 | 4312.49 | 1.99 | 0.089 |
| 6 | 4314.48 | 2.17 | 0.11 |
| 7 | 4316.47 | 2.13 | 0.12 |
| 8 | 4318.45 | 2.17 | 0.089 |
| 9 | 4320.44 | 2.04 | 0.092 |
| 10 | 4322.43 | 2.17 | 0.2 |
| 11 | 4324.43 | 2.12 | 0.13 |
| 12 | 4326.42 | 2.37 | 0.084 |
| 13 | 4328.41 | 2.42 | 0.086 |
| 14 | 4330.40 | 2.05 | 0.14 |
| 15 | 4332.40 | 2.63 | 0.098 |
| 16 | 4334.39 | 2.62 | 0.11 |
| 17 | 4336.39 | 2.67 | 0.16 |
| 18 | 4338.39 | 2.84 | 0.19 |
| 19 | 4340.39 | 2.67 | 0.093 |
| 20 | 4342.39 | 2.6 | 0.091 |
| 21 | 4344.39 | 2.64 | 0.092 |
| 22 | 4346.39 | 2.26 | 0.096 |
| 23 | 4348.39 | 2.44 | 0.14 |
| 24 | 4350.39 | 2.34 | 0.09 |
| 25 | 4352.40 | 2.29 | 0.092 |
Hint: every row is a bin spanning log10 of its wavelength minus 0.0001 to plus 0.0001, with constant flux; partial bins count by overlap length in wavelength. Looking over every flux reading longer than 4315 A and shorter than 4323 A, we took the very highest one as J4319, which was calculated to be 2.17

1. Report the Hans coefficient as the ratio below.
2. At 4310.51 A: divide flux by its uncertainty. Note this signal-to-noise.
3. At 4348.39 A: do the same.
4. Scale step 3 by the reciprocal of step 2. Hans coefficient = 0.98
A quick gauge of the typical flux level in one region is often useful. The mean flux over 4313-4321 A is 2.1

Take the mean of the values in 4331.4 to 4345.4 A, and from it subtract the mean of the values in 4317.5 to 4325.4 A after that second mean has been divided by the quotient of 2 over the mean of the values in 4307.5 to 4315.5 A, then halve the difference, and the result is 0.26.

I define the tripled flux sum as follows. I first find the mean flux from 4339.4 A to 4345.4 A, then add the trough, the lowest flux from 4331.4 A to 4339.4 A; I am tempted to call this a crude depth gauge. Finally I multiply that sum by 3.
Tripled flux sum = 15.8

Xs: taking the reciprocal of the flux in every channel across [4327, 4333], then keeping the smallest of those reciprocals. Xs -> 0.38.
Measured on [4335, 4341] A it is 0.35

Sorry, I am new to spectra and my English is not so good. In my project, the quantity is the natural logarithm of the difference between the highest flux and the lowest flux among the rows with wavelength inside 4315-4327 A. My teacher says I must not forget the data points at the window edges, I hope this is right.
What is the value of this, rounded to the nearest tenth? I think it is -1.1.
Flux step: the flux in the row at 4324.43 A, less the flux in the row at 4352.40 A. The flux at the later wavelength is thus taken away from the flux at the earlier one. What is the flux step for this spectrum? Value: -0.17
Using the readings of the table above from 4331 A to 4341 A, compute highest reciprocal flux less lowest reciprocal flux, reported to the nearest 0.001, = 0.030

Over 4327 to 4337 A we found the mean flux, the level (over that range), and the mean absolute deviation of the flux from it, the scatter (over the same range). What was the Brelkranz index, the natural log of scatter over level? -2.5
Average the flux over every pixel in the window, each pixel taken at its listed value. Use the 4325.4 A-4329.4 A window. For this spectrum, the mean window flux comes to 2.4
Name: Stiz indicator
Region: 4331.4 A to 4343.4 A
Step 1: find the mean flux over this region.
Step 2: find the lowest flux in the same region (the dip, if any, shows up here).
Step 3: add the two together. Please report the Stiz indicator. 5.3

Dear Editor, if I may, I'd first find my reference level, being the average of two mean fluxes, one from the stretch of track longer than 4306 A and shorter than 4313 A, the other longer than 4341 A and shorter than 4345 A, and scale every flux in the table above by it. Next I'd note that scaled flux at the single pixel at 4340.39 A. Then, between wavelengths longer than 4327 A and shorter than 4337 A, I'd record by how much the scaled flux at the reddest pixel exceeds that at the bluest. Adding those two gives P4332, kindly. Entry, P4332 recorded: 1.26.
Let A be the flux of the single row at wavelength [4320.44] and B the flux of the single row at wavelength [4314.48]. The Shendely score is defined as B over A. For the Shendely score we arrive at 1.06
